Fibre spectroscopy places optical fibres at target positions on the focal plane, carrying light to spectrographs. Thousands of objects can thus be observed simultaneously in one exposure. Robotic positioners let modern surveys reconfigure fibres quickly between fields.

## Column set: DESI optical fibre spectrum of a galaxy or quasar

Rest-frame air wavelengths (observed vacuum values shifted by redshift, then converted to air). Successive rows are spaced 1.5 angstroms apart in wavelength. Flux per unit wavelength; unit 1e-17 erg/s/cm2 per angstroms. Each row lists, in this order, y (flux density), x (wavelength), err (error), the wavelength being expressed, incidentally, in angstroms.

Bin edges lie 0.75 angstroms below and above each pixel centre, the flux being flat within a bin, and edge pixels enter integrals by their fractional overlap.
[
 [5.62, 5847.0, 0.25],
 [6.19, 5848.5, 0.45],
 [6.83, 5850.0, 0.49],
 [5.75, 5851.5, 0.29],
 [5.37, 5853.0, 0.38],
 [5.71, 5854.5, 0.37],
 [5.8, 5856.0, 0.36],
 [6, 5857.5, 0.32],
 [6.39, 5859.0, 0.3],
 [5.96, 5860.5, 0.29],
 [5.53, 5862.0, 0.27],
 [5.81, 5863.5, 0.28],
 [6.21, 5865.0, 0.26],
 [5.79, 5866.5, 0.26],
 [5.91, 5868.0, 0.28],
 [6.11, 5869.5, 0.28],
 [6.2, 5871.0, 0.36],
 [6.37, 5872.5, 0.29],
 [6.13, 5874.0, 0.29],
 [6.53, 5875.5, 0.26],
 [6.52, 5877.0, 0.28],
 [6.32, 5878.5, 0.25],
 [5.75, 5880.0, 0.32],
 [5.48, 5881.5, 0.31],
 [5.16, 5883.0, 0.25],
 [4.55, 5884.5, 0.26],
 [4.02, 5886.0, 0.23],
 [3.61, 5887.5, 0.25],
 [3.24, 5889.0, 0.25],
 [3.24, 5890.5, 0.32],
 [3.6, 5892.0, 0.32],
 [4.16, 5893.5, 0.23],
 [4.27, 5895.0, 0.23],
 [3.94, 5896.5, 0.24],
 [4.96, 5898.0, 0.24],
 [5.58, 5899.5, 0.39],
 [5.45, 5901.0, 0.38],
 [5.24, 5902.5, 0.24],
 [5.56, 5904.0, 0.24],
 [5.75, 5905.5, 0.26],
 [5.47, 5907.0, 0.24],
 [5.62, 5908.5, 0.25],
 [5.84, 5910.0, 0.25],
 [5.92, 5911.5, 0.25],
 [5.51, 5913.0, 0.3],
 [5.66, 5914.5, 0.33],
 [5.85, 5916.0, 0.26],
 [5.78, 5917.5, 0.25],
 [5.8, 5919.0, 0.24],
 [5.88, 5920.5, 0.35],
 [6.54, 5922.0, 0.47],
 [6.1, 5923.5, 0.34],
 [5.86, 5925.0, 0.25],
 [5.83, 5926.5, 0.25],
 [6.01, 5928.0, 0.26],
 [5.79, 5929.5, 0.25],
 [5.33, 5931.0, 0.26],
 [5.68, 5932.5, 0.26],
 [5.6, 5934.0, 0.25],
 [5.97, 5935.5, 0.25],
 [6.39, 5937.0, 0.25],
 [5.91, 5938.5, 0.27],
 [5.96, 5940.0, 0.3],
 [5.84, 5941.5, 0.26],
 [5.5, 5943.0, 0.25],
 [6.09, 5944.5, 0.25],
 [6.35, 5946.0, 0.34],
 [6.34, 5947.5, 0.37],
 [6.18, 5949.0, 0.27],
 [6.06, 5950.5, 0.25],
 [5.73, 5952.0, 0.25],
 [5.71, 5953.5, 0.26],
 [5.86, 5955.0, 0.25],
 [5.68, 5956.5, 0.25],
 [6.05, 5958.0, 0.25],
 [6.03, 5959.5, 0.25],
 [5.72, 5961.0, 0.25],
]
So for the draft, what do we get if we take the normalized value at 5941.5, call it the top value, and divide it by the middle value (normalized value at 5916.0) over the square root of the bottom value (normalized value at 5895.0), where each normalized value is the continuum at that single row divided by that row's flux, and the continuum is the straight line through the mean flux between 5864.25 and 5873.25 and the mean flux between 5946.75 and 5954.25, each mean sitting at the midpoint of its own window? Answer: 1.19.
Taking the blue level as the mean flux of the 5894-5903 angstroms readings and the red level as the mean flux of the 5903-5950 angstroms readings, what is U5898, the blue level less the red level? -1.0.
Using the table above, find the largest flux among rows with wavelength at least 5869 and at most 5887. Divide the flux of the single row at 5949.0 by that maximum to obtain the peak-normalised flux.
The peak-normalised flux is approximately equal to 0.946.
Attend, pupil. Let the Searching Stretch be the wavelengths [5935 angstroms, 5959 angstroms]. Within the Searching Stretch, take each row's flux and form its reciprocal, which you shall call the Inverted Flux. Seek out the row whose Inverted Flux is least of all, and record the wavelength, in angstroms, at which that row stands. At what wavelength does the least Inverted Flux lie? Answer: 5937.0 angstroms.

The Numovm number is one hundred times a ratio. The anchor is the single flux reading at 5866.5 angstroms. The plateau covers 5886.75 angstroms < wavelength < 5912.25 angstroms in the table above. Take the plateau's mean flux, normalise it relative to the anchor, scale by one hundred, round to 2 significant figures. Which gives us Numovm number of 83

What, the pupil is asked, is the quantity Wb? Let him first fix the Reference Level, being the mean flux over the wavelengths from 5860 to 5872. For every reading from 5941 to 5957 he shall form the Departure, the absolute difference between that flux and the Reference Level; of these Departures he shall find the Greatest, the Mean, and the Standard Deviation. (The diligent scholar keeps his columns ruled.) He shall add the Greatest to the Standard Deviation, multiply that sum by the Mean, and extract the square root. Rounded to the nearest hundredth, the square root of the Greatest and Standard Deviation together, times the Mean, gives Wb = 0.37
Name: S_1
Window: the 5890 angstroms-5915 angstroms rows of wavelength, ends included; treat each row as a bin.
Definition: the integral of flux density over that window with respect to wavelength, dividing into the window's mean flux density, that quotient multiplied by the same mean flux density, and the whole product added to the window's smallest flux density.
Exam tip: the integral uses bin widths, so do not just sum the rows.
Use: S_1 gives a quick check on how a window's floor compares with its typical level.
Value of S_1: 3.4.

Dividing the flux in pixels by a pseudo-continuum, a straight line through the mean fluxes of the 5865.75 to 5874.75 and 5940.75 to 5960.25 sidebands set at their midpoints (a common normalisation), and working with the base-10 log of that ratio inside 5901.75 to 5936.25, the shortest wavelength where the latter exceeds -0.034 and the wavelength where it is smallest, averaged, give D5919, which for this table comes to 5904.0 angstroms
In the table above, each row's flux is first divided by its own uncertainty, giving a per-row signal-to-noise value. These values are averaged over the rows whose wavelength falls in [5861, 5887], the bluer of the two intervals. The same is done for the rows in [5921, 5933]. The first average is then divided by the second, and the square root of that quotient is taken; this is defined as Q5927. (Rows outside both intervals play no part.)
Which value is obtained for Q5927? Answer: 1.00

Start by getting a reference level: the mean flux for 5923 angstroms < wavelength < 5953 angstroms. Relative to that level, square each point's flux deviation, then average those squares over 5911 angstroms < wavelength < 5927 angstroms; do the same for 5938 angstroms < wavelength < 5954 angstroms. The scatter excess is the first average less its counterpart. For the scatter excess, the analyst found 0.0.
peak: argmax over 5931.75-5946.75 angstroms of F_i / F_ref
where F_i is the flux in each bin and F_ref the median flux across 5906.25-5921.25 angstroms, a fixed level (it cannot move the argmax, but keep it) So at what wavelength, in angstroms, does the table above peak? 5937.0 angstroms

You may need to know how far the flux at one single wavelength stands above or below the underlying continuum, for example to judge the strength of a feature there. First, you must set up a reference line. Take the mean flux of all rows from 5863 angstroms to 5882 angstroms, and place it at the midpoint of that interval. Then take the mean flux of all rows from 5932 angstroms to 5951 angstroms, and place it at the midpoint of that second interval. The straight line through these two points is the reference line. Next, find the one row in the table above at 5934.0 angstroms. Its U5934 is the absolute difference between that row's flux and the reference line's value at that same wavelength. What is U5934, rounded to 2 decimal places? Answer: 0.40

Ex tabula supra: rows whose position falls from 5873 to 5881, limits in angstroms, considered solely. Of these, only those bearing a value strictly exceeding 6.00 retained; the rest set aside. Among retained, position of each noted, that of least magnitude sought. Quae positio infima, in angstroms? 5874.0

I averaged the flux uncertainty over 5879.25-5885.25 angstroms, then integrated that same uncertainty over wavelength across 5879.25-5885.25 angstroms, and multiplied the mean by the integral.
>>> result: 0.49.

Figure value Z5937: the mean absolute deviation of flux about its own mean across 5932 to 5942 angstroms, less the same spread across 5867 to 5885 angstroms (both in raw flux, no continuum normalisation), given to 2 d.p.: -0.29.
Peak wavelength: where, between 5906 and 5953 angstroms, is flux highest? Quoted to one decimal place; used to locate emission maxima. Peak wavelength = 5922.0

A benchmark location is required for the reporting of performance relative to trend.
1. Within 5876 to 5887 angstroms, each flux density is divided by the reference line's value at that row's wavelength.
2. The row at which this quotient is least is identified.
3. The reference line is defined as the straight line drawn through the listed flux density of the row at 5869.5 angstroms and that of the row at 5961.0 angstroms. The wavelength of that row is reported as 5886.0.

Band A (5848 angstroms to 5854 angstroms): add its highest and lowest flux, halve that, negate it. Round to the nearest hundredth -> -6.10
